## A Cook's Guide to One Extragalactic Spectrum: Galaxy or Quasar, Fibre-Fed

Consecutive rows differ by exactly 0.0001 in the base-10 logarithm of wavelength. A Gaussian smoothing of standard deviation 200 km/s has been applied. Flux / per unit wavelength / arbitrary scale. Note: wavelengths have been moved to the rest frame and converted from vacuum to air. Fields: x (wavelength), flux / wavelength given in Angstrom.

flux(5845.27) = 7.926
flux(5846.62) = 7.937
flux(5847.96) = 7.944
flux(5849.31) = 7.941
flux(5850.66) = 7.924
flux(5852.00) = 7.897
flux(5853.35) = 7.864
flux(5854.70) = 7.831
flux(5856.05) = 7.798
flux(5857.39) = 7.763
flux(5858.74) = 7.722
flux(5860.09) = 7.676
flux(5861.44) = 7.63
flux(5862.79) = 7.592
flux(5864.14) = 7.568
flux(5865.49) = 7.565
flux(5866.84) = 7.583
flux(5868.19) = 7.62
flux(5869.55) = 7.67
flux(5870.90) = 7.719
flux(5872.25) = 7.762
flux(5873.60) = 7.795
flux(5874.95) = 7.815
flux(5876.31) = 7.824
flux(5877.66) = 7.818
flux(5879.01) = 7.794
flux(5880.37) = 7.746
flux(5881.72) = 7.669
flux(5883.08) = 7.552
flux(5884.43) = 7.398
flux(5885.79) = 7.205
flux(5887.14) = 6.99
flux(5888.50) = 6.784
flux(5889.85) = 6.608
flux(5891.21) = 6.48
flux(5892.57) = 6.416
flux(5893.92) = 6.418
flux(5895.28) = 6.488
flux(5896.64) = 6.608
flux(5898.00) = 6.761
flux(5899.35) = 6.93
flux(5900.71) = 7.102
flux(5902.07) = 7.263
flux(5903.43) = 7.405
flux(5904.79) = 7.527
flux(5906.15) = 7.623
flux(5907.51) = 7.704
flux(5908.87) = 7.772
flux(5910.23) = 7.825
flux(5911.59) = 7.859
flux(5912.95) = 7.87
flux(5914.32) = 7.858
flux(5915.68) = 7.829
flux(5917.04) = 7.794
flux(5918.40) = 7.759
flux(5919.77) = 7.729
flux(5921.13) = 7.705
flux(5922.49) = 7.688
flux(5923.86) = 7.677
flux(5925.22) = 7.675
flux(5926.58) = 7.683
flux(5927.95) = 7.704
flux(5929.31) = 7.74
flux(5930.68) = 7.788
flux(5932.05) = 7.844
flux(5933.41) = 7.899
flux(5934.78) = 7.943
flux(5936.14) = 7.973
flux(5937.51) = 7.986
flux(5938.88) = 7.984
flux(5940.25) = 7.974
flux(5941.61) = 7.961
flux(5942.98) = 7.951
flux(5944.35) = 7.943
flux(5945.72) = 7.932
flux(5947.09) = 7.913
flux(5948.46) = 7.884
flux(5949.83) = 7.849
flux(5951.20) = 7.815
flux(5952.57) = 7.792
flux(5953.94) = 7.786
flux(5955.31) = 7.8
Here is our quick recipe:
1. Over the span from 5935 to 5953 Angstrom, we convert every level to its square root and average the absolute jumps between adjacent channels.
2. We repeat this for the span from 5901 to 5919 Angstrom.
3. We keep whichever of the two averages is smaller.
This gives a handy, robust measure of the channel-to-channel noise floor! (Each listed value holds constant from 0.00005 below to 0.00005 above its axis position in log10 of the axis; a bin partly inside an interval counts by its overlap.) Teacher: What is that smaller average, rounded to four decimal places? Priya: 0.0031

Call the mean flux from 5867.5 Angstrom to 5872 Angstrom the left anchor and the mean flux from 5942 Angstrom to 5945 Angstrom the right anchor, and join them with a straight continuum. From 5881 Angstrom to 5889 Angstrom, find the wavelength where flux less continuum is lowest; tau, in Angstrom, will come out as 5888.50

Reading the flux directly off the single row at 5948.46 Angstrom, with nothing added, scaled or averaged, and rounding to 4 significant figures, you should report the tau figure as 7.884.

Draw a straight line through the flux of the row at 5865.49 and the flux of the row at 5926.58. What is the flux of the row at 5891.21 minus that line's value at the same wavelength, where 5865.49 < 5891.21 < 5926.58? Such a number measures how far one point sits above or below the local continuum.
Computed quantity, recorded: -1.13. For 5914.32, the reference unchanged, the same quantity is 0.20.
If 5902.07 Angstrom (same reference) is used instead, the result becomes -0.37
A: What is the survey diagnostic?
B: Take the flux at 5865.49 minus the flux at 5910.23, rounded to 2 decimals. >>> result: -0.26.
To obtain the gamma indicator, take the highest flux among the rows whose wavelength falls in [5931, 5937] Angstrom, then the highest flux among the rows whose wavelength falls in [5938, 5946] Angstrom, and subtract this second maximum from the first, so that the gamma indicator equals 0.0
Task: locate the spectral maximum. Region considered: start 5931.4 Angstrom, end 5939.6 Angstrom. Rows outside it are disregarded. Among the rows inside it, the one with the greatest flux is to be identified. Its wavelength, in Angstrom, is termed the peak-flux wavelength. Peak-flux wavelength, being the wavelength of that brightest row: 5937.51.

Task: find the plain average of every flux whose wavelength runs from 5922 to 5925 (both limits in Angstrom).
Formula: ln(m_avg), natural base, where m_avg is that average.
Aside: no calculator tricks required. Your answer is 2.04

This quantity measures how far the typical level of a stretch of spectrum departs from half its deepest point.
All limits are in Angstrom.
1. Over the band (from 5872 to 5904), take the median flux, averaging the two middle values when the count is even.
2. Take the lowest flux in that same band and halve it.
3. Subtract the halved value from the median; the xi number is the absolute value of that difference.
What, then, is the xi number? 4.026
